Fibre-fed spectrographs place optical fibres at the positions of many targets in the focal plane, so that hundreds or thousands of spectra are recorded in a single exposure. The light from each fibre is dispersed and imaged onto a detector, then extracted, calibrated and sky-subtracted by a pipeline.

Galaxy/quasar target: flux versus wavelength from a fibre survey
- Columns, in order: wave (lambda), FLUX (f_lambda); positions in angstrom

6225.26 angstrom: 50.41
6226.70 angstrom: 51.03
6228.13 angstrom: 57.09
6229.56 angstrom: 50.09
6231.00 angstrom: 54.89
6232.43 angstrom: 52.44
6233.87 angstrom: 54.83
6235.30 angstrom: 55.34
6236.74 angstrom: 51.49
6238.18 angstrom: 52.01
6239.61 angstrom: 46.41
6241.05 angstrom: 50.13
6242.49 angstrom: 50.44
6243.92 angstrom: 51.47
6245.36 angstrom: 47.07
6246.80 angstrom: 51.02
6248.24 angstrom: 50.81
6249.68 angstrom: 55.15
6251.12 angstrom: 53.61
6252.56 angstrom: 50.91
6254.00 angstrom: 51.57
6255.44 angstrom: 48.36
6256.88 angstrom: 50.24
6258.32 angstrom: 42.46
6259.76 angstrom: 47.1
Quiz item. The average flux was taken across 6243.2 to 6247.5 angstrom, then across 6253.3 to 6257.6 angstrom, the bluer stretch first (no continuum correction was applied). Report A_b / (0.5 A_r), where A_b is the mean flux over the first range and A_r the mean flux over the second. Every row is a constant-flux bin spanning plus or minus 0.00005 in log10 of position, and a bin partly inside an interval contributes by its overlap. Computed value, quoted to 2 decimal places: 1.99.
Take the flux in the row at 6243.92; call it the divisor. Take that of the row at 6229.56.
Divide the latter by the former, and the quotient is 0.97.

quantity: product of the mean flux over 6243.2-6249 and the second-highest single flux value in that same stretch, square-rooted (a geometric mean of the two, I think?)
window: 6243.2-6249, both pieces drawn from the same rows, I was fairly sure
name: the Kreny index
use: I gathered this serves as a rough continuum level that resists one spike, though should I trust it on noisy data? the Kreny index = 50.6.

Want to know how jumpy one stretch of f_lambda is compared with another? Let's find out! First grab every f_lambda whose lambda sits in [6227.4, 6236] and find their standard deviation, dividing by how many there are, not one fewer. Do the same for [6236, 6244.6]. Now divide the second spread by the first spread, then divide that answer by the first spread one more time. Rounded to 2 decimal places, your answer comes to 0.37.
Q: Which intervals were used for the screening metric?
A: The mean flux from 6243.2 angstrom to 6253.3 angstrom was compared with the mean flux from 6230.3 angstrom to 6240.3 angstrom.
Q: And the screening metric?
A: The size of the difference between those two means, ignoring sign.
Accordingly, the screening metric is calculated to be 1.1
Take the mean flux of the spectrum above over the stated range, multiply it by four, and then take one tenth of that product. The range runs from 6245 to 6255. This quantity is 20.6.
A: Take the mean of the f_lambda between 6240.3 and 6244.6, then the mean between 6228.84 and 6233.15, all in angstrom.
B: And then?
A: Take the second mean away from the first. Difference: -1.8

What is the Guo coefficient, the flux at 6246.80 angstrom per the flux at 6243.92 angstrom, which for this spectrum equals 0.99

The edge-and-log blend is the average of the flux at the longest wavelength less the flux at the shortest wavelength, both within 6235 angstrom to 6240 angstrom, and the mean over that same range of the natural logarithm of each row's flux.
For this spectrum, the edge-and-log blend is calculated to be -2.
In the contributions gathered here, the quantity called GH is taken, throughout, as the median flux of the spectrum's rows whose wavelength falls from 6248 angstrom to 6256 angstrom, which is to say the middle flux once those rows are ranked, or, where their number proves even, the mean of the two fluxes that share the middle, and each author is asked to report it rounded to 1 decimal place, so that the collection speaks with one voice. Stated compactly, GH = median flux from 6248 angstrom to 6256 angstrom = 51.2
